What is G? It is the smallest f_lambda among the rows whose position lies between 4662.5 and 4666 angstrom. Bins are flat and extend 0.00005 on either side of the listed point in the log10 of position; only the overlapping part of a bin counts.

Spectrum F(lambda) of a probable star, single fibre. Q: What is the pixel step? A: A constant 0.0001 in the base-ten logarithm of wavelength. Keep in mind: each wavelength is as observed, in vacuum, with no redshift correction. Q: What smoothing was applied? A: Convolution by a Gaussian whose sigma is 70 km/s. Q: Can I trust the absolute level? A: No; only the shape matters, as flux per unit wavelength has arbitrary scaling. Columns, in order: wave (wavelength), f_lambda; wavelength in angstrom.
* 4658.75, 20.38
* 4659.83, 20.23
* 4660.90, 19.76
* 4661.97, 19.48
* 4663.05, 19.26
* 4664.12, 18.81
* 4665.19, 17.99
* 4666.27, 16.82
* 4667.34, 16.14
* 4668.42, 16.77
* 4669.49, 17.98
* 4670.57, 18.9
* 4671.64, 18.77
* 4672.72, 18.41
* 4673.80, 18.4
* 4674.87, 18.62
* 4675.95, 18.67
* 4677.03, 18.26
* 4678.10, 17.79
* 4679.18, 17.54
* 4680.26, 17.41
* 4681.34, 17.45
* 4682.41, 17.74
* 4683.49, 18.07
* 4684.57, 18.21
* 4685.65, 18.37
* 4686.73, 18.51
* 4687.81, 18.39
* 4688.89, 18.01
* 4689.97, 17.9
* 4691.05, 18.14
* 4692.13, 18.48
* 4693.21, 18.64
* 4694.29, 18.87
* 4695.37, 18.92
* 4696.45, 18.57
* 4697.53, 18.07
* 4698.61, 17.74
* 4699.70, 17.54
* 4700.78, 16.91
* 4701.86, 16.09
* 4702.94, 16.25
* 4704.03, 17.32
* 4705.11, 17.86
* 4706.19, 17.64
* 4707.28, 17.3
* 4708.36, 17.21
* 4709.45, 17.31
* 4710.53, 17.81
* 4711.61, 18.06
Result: 17.99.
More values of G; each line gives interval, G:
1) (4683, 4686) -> 18.07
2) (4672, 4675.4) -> 18.4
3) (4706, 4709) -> 17.21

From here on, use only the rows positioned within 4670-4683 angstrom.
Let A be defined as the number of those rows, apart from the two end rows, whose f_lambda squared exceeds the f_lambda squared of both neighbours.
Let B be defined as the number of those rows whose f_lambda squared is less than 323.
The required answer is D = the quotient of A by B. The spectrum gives 0.20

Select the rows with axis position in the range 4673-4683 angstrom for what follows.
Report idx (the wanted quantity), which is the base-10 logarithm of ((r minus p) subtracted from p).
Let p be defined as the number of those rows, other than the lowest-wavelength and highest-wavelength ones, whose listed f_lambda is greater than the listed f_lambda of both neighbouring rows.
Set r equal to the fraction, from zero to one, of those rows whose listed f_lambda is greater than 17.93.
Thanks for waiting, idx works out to 0.19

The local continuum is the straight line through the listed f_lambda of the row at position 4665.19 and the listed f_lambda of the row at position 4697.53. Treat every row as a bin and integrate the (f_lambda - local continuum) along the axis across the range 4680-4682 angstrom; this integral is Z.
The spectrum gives -1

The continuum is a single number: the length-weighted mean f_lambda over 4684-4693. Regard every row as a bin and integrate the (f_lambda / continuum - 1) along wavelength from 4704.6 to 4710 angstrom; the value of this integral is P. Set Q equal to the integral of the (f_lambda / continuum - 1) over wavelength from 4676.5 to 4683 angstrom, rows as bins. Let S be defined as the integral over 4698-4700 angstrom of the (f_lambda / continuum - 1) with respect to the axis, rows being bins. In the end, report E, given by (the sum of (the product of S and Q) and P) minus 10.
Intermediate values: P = -0.23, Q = -0.20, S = -0.06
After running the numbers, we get -10.2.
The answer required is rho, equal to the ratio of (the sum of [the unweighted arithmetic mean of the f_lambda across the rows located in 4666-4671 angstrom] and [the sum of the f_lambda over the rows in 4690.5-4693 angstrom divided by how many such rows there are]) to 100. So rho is 0.356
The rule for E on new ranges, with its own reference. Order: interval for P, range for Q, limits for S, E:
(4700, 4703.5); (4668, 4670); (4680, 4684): -10.3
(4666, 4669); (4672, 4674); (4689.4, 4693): -10.3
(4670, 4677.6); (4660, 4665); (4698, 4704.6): -10.0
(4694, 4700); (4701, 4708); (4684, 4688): -10.0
